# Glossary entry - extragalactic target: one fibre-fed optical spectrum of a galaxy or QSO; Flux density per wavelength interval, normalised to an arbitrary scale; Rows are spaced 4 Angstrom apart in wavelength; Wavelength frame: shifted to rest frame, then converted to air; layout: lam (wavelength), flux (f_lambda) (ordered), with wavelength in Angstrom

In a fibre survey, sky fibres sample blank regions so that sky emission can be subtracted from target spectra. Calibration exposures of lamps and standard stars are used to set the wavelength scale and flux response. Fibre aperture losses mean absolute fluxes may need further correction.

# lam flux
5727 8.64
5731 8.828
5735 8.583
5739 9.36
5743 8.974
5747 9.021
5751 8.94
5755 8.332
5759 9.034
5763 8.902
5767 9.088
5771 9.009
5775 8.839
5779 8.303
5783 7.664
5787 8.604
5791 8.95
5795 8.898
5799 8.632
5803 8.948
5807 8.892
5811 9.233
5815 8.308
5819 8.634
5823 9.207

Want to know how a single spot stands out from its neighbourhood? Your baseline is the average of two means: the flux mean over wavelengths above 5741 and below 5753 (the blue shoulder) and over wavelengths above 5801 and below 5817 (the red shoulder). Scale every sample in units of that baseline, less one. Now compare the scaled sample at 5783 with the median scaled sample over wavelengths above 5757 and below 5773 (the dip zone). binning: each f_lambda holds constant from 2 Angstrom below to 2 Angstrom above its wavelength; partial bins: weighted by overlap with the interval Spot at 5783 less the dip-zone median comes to -0.15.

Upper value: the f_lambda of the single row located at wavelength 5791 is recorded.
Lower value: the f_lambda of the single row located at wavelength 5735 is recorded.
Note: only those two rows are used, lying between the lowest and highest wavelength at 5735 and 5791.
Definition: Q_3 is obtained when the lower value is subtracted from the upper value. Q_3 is 0.37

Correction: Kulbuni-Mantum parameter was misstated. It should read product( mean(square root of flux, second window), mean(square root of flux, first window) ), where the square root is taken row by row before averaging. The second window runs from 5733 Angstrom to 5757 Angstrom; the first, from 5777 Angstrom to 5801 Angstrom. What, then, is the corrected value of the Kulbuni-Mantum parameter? 8.68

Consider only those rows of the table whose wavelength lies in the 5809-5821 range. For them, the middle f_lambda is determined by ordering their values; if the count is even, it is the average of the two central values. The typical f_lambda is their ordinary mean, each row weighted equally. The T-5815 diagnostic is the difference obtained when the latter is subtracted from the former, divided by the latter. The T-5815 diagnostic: -0.010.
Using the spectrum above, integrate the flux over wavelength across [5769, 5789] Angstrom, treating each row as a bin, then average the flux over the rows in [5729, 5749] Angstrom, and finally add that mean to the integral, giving 179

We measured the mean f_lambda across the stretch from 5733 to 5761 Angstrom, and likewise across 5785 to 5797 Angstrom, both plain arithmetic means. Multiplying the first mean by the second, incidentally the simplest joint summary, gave 78.4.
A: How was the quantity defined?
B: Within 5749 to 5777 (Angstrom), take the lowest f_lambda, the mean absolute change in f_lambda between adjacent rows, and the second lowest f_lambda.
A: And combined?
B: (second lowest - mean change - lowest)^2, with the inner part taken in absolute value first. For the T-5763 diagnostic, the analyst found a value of 0.038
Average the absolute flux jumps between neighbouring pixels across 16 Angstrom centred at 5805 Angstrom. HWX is 0.24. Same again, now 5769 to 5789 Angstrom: 0.57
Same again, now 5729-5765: 0.37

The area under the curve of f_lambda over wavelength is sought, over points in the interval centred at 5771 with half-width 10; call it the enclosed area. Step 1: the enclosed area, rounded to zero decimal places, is 177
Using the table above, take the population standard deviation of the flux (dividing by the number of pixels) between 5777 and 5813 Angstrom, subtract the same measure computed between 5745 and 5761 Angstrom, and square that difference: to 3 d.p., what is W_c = 0.022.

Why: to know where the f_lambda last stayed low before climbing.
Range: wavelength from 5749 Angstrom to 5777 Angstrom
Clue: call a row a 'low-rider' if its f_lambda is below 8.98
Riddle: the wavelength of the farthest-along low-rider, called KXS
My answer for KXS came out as 5775 Angstrom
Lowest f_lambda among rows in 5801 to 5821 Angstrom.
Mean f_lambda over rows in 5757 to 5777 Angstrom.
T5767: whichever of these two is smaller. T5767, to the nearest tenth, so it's 8.3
